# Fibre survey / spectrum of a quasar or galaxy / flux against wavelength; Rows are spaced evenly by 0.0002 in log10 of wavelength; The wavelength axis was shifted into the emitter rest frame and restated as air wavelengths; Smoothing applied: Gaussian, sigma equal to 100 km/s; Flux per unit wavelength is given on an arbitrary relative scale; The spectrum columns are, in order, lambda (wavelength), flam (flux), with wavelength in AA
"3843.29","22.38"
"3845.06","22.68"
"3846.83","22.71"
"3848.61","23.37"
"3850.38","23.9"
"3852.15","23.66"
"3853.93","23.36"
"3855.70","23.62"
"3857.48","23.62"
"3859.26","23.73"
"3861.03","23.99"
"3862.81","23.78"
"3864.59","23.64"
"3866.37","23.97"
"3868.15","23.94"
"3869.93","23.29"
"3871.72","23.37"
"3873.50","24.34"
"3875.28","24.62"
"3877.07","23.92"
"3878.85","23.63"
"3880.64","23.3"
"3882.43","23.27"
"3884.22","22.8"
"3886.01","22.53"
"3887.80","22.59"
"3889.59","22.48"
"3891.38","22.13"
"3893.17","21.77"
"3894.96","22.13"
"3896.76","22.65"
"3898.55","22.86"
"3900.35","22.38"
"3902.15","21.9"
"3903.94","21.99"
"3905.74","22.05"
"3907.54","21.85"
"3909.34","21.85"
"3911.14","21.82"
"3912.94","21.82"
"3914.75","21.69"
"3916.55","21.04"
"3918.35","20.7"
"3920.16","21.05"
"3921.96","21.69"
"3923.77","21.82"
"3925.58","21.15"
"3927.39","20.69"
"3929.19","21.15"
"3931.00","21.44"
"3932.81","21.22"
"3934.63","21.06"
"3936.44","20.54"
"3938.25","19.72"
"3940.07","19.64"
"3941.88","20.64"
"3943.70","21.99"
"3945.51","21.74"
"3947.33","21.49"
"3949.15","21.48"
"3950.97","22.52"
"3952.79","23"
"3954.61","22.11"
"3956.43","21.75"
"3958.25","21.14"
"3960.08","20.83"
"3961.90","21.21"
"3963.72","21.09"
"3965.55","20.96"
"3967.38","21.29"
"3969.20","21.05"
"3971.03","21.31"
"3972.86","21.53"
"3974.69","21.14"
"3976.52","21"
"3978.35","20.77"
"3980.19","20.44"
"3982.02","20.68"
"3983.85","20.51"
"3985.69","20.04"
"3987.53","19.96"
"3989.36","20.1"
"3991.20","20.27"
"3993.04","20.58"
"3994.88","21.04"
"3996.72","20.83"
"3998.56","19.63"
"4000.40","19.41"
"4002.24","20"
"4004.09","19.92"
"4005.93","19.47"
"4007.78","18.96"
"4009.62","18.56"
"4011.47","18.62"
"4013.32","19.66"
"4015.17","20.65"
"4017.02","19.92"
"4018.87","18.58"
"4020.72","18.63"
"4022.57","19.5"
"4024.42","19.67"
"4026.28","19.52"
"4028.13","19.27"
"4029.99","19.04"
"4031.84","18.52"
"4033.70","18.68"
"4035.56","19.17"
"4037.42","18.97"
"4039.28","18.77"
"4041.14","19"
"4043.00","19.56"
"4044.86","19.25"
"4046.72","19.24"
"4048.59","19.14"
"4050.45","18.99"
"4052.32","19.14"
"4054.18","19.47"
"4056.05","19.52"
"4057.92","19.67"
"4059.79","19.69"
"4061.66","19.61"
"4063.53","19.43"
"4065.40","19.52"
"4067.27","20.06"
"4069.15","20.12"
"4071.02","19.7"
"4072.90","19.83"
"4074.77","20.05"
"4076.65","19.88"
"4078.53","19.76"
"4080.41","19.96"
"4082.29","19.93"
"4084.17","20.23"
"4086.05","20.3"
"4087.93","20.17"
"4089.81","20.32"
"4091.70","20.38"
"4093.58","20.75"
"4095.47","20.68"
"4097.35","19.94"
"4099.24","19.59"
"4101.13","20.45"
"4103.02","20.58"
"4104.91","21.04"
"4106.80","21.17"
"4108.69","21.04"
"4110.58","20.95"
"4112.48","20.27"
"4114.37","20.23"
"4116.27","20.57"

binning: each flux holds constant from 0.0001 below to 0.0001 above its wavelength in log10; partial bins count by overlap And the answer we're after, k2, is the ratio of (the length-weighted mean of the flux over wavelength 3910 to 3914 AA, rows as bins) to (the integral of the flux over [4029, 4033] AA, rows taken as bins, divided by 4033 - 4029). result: 1.16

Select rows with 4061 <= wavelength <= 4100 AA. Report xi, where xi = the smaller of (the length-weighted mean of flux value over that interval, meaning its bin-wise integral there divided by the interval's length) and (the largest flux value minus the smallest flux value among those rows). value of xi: 1.3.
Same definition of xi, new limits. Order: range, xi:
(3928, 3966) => 3.4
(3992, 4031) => 2.5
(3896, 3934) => 2.2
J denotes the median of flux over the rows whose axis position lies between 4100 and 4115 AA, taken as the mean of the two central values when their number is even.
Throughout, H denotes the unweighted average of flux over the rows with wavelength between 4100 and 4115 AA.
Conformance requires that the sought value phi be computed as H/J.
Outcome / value 1.00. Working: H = 20.7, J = 21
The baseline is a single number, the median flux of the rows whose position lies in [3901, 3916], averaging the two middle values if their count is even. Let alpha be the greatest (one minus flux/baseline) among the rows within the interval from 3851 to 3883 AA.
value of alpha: -0.06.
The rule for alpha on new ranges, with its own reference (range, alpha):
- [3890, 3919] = 0.05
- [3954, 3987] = 0.08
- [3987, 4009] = 0.13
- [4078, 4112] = 0.10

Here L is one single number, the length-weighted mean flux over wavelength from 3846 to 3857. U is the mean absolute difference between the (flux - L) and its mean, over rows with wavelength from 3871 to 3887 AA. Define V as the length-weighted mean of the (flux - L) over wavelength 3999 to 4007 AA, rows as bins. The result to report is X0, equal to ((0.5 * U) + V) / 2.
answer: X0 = -1.7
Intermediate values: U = 0.5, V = -3.8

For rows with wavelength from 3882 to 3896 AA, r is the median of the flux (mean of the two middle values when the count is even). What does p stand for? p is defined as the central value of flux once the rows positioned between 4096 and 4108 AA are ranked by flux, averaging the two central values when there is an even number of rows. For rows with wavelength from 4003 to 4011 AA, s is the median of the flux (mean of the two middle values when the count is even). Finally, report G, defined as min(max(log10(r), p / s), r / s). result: 1.17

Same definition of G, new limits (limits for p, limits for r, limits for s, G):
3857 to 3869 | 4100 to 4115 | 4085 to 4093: 1.02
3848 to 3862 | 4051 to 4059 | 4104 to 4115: 0.93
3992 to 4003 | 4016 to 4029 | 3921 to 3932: 0.92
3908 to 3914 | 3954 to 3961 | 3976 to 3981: 1.03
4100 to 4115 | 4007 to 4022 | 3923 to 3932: 0.89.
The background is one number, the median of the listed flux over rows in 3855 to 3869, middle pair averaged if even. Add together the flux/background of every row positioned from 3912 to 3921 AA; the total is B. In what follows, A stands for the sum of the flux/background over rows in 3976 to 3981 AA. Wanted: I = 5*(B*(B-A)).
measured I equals 42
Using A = 2.6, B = 4.5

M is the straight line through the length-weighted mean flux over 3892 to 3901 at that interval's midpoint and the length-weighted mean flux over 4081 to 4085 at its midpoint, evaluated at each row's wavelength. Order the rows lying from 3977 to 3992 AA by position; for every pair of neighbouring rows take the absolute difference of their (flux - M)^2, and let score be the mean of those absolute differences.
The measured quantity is 0.41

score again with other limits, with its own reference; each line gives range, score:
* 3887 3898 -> 0.15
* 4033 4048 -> 0.86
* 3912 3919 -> 0.60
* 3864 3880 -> 1.06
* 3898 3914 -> 0.08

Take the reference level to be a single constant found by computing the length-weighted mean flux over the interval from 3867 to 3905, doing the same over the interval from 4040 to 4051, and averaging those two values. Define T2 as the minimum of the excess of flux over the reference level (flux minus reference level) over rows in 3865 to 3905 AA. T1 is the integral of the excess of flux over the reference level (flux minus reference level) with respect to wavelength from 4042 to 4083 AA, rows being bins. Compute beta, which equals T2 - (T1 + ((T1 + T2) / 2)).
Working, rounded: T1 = -60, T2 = 0.7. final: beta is 90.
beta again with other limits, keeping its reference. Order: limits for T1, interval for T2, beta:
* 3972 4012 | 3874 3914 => 55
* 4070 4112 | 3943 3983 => 48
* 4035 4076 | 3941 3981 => 99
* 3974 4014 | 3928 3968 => 60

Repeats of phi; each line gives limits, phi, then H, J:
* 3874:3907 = 1.01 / 22.7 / 23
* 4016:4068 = 1.00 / 19.3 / 19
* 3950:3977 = 1.01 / 21.5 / 21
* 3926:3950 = 0.99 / 21.0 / 21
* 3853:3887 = 1.00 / 23.6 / 24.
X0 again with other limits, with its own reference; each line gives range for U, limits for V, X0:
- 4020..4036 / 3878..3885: 0.0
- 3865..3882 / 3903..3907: -0.6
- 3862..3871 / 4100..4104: -1.4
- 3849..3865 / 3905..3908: -0.7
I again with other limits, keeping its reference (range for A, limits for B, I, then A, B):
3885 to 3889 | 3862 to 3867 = 17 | 1.9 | 3.0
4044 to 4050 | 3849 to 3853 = -4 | 2.4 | 2.0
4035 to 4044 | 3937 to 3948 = 33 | 4.0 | 5.3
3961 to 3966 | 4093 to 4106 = 101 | 2.7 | 6.0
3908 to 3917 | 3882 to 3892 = 33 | 4.6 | 5.7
